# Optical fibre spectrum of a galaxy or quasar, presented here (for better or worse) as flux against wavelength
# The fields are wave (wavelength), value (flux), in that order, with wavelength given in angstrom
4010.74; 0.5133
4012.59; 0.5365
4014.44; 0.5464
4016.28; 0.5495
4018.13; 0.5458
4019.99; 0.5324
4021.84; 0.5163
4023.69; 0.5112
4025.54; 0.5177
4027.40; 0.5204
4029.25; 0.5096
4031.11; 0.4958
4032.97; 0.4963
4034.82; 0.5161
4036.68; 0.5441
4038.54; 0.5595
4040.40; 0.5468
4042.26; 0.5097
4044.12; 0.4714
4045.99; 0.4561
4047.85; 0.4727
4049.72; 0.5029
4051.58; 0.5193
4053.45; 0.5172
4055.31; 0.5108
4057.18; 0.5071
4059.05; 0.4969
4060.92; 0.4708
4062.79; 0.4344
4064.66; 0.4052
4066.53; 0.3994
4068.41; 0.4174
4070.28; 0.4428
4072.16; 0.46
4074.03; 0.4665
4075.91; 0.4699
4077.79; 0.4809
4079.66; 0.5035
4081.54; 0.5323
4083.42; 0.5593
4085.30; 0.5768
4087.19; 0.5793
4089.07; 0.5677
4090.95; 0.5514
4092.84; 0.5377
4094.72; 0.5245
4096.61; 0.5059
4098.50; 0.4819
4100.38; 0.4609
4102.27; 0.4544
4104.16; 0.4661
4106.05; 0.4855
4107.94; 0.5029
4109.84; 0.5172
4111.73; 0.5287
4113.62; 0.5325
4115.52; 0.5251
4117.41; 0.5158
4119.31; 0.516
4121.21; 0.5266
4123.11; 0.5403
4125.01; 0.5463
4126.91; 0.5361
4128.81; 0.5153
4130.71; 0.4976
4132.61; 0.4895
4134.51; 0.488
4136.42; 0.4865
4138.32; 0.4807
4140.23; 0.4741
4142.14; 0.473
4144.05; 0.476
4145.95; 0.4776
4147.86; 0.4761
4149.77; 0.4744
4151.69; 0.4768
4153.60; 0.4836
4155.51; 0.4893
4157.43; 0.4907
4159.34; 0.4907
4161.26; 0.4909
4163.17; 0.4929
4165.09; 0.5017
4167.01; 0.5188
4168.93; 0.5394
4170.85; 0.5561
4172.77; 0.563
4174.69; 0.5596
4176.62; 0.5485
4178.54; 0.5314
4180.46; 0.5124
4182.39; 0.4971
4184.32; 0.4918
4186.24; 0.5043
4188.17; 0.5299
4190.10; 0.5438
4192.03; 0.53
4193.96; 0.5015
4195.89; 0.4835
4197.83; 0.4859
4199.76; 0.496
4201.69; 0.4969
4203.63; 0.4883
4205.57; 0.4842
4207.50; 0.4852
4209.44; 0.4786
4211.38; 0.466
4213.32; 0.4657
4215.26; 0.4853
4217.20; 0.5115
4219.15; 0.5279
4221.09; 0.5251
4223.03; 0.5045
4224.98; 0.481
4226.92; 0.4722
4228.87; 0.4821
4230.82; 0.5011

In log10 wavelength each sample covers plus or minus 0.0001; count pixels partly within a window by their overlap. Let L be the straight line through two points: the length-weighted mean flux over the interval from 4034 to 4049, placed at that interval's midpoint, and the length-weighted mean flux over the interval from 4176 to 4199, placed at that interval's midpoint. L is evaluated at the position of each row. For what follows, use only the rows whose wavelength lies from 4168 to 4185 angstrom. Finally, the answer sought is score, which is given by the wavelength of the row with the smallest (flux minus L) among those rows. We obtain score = 4184.32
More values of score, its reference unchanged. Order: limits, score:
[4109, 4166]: 4142.14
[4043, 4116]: 4066.53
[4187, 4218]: 4213.32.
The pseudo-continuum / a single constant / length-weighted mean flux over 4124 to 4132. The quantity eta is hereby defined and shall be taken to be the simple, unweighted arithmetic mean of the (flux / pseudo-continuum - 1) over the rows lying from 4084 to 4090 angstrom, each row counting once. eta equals 0.10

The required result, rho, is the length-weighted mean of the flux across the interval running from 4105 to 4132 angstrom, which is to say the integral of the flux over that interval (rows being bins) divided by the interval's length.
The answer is 0.520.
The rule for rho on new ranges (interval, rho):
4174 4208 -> 0.509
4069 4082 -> 0.476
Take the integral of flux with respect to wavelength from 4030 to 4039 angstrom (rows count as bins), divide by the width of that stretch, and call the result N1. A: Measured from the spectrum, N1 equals 0.52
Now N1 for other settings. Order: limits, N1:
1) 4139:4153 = 0.48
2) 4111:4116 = 0.53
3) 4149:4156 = 0.48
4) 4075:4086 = 0.52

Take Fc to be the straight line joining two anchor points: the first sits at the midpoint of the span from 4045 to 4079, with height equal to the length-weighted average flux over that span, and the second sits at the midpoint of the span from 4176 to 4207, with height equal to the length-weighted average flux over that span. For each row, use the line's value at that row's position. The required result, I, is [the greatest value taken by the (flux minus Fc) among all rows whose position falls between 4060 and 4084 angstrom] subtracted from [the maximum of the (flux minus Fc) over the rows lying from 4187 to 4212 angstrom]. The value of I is -0.047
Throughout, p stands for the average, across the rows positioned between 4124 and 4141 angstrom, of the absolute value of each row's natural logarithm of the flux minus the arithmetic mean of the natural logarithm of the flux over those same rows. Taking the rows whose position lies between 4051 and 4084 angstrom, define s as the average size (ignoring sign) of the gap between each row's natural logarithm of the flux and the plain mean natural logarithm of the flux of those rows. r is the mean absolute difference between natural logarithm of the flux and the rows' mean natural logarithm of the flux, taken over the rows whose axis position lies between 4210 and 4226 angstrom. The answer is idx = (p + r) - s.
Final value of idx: 0.006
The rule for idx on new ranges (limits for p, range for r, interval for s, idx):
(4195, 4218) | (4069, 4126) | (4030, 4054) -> 0.033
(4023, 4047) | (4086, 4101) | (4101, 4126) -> 0.060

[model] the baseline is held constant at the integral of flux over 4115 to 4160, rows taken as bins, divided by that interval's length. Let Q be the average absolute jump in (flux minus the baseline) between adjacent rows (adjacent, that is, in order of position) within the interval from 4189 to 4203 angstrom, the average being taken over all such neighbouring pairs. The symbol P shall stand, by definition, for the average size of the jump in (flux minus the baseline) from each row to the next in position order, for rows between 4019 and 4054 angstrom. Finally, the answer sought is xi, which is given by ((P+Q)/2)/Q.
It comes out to 1.15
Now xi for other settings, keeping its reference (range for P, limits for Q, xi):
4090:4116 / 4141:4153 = 3.94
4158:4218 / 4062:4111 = 0.86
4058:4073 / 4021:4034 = 2.22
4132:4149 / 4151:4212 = 0.64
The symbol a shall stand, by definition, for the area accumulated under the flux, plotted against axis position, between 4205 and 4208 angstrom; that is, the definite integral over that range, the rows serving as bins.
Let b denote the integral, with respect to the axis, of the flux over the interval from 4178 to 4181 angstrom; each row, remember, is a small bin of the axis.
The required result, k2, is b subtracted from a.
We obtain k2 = -0.1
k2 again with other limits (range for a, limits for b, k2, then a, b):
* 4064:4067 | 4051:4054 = -0.3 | 1.2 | 1.6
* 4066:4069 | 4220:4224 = -0.8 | 1.2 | 2.1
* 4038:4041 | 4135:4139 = -0.3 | 1.7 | 1.9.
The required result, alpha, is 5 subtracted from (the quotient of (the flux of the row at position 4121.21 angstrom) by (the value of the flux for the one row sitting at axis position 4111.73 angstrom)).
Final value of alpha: -4.00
